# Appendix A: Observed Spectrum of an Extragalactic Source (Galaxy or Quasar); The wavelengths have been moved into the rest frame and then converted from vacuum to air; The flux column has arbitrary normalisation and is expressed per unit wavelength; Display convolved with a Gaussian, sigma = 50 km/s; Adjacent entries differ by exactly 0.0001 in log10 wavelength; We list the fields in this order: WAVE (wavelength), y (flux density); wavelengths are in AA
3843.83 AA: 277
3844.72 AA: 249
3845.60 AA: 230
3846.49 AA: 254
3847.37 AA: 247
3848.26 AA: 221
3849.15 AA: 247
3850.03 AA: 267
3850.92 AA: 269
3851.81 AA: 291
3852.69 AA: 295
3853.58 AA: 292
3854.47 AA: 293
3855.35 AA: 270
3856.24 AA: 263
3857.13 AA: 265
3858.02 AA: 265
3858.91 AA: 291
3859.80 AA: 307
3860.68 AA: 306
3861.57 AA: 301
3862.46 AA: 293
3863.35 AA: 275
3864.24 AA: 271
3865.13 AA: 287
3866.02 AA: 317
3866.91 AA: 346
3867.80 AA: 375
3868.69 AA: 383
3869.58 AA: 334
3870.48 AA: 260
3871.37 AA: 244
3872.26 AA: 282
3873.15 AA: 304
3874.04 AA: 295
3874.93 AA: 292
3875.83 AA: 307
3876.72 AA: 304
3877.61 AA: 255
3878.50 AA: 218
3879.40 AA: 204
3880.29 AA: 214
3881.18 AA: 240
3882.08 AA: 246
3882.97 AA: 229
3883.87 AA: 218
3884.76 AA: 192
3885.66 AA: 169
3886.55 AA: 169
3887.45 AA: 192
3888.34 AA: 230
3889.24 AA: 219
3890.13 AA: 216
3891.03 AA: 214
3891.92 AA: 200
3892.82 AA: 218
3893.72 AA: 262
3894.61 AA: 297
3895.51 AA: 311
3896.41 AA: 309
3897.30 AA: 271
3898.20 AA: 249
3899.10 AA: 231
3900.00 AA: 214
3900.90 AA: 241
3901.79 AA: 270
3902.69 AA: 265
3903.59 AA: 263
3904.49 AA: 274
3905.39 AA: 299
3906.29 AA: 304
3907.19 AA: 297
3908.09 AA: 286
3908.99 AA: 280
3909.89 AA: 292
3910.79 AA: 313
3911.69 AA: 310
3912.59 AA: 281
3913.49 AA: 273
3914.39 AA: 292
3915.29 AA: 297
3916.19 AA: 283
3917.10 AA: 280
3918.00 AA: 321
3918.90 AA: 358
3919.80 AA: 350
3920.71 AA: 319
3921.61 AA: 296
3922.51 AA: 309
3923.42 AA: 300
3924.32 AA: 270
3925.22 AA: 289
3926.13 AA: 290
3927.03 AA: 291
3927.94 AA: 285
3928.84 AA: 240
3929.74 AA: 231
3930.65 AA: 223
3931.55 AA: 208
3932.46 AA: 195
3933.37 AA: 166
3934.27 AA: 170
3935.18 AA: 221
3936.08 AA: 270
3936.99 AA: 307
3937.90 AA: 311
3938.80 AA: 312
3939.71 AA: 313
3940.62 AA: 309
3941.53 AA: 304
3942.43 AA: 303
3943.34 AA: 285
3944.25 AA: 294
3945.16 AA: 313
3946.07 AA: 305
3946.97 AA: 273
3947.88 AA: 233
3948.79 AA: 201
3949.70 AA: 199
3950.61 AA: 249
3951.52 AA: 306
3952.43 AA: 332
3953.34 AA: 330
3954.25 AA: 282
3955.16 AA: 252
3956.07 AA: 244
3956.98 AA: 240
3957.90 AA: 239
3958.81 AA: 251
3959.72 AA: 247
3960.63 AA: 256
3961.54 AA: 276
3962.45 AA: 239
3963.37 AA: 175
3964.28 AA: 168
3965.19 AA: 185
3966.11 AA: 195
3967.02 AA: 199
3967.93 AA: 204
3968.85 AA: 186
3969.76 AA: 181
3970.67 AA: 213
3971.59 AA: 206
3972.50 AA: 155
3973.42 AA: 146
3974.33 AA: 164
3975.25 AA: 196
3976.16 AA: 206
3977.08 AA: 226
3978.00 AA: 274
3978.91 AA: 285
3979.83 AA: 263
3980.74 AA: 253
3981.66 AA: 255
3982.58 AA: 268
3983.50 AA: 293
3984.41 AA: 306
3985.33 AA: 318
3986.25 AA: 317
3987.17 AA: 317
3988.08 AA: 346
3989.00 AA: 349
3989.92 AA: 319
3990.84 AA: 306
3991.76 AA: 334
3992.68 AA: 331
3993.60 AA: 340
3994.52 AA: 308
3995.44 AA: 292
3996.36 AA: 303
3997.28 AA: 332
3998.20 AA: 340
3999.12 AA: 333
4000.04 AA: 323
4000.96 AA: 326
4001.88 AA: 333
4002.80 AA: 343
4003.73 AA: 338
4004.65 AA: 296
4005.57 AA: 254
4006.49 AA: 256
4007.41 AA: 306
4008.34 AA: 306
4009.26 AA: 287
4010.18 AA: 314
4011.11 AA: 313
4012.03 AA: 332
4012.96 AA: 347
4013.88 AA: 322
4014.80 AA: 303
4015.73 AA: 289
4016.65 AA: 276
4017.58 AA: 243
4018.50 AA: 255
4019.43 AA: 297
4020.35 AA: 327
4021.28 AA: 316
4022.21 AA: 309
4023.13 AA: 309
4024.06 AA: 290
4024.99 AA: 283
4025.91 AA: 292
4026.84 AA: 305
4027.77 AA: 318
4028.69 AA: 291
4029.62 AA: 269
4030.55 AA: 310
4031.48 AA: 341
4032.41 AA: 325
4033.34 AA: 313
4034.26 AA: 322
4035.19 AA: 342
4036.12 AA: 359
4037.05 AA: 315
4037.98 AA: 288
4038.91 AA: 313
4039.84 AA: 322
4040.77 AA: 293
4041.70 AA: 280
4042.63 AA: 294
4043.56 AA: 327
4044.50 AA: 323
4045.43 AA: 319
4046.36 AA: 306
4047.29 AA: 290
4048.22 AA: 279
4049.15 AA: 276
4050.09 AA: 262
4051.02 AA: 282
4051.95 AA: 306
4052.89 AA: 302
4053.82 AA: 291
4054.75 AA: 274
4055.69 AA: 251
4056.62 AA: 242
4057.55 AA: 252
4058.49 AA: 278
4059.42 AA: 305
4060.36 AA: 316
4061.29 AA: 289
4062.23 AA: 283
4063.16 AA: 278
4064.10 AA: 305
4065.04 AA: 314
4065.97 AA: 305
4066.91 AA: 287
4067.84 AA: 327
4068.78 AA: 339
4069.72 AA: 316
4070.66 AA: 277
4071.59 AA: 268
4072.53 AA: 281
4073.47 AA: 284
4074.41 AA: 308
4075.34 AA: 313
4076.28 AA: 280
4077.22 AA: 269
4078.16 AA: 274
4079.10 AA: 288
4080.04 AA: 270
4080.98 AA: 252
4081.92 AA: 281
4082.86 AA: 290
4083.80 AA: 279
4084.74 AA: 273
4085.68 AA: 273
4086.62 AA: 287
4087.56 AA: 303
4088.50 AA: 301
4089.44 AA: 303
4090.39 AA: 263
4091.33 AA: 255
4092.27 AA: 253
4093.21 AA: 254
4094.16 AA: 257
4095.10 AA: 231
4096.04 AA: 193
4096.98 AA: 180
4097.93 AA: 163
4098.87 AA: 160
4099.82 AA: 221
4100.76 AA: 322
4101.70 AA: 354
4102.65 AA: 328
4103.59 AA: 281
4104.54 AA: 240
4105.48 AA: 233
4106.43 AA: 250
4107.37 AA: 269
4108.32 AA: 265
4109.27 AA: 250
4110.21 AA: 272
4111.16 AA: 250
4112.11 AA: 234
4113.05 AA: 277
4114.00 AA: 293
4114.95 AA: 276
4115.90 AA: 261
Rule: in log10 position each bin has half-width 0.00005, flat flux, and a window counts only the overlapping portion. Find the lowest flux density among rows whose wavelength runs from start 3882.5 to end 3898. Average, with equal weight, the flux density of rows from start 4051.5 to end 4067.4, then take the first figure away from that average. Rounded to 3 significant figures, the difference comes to 118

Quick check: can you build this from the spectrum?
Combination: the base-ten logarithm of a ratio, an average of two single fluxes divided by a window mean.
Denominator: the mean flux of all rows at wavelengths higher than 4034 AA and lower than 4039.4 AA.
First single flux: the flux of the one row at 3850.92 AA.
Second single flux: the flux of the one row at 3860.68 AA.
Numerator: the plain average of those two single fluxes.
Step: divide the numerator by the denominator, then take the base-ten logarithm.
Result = -0.05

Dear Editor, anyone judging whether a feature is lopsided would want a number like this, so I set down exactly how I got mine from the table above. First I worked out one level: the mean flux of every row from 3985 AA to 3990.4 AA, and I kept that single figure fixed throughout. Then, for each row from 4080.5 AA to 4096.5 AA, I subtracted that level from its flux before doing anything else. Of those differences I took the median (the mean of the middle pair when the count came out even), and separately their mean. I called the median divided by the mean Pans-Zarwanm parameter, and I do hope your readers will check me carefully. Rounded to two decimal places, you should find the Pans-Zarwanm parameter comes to 0.91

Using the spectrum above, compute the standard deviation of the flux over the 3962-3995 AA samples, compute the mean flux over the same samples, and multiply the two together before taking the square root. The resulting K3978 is 126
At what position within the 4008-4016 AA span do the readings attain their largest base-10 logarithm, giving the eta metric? 4012.96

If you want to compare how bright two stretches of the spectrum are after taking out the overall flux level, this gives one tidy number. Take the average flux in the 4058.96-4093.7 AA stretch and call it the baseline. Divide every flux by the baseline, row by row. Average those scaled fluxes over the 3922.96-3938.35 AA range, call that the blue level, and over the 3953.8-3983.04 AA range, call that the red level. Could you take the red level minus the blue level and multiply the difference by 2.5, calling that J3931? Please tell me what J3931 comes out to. -0.2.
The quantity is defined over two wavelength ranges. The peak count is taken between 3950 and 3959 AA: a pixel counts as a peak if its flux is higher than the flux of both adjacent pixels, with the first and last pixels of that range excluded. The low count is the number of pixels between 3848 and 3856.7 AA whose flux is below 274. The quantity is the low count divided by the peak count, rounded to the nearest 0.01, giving 6.00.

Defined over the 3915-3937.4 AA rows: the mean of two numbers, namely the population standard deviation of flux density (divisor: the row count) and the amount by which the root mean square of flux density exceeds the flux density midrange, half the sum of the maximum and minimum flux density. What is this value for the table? 32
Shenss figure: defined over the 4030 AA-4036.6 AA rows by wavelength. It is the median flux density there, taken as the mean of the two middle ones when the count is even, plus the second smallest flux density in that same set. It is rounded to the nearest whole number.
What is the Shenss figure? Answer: 638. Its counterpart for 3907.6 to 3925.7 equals 567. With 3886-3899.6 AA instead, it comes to 422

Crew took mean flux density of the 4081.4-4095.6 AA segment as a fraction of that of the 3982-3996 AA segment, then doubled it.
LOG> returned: 1.73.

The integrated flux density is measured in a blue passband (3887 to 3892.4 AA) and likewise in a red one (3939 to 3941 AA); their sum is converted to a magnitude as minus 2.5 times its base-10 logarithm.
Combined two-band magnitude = -8.1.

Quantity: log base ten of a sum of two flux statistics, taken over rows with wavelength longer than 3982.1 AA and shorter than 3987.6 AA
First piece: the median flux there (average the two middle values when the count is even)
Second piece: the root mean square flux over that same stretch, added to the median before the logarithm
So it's 2.79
